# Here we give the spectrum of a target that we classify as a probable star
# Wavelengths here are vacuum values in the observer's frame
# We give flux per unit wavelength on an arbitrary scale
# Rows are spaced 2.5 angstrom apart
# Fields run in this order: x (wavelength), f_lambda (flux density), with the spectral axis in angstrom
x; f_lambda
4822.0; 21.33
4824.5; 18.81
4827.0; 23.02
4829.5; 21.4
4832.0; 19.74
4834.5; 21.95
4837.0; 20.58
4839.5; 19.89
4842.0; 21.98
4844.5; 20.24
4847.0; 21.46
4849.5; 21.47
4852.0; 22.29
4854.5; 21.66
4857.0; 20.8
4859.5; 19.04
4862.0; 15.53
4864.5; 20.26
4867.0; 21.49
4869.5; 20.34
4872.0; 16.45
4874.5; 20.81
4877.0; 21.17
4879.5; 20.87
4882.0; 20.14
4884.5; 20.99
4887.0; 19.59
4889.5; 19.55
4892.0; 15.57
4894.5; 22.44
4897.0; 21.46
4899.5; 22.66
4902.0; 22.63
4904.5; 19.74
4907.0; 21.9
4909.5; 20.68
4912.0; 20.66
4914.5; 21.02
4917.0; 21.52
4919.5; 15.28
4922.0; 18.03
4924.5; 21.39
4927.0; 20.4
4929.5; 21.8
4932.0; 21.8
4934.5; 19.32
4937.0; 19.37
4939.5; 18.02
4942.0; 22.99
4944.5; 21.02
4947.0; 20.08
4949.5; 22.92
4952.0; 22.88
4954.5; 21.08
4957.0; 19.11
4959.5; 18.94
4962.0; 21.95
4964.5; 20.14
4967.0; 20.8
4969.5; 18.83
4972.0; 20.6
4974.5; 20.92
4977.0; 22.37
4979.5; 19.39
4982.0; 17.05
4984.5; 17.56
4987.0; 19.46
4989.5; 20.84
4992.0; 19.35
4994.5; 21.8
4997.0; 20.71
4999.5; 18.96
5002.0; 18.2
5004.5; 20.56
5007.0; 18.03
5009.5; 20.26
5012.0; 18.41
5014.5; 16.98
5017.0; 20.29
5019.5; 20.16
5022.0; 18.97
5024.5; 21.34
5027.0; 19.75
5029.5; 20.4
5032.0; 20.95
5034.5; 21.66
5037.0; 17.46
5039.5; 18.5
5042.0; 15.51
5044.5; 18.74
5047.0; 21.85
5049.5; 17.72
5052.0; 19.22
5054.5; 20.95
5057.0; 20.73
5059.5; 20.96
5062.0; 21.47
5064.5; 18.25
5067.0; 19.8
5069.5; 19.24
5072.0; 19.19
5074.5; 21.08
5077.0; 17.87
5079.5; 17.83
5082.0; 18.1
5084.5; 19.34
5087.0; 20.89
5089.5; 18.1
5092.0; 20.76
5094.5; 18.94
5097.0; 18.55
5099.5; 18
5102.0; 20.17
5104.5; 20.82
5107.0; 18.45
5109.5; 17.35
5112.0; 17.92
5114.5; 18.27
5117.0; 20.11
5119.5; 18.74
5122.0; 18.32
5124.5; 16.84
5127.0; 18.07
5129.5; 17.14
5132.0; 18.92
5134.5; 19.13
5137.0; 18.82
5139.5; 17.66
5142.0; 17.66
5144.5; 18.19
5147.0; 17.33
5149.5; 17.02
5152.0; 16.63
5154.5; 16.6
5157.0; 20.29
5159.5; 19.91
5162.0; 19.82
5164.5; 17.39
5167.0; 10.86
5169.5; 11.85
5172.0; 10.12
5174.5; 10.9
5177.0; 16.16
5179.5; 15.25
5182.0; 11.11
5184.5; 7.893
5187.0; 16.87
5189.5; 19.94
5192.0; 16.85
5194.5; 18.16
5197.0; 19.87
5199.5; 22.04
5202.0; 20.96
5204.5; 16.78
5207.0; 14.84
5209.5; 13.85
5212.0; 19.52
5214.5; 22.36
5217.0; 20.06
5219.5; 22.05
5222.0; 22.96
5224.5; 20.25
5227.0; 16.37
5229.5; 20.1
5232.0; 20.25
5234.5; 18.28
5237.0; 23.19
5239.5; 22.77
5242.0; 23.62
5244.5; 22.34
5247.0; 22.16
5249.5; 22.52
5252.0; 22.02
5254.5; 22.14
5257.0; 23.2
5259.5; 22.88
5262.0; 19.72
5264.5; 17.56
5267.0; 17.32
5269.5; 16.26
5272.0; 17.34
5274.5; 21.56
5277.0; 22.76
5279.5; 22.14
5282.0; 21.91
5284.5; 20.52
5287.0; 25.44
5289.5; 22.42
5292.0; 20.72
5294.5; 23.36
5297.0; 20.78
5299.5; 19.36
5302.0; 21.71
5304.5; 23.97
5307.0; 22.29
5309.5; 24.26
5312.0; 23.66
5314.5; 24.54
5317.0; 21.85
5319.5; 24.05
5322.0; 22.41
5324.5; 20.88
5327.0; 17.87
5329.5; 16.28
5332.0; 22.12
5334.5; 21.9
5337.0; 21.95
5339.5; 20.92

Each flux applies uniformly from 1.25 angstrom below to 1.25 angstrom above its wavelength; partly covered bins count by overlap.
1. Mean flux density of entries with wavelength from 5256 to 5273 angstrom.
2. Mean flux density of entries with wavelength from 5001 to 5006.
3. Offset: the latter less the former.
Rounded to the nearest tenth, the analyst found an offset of 0.2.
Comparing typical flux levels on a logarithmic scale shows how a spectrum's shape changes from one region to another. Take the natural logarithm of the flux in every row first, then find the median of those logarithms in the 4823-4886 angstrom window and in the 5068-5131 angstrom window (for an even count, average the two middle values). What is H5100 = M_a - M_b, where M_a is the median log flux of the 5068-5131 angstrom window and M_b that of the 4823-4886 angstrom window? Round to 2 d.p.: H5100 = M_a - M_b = -0.12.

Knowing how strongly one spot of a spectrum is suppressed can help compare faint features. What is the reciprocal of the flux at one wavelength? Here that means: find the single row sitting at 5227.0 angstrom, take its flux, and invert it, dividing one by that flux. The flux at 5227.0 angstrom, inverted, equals 0.0611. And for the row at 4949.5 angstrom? 0.0436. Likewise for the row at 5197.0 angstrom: 0.0503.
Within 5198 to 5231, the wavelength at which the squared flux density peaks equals 5222.0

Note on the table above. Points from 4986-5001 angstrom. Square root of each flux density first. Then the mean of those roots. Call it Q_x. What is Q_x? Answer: 4.49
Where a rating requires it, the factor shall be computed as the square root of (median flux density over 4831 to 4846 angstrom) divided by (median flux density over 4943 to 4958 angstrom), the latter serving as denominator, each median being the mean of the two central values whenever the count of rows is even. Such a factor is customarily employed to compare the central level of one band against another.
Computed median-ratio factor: 0.98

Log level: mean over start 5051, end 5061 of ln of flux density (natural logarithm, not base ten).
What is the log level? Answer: 3.02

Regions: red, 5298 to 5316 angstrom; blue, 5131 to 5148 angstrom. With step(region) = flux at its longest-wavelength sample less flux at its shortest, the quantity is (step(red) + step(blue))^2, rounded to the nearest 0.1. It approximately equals 12.9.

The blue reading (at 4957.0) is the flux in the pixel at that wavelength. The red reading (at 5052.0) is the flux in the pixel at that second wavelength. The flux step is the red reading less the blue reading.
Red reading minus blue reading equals 0.11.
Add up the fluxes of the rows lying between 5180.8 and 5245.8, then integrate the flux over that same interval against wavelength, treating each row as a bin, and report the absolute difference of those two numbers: 740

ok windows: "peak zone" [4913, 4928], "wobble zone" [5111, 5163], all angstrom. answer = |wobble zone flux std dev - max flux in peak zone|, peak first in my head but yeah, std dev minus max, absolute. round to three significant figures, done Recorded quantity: 20.4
